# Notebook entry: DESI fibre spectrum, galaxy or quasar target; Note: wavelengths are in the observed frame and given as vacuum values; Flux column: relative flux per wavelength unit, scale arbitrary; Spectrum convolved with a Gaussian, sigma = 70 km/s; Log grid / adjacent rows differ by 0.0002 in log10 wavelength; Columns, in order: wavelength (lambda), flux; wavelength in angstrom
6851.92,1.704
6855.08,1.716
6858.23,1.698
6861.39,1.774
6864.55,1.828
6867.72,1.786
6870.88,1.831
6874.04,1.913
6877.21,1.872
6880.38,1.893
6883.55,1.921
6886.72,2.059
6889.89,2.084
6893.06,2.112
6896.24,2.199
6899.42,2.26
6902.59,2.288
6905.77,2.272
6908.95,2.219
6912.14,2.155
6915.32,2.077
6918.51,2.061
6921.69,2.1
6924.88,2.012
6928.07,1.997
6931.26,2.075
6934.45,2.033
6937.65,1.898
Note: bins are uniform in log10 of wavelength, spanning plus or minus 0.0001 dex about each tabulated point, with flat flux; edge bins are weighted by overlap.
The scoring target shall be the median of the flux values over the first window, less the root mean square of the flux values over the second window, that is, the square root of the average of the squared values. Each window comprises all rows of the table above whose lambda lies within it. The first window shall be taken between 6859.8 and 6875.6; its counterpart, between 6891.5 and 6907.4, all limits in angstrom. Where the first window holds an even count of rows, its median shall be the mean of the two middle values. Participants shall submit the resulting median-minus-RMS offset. -0.40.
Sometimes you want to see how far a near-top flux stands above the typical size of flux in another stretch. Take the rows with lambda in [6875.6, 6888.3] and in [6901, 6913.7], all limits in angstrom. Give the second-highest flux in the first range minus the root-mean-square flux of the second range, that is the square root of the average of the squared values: -0.31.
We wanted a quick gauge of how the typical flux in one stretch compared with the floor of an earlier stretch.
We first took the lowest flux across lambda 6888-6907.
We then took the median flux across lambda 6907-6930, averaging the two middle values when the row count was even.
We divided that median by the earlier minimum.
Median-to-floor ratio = 1.00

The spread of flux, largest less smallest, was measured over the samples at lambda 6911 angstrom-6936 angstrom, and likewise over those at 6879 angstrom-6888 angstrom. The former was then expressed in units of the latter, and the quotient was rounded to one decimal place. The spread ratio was 1.0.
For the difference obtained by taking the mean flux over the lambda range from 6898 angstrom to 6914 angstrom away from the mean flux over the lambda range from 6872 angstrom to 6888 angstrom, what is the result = -0.31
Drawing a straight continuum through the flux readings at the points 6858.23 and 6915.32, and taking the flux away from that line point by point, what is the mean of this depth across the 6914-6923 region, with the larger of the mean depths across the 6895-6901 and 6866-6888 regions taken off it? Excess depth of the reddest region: 0.091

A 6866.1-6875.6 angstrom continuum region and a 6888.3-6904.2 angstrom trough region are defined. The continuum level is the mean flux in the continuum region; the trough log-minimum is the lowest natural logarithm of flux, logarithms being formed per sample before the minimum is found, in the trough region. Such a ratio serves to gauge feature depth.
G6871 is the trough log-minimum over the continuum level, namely 0.40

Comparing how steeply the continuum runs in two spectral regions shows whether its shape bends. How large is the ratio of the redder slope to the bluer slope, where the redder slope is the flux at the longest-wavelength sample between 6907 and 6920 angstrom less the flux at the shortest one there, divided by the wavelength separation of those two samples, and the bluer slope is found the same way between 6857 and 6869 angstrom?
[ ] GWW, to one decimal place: -1.8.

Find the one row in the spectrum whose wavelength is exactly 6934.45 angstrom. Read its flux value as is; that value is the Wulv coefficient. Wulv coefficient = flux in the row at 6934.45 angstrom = 2.033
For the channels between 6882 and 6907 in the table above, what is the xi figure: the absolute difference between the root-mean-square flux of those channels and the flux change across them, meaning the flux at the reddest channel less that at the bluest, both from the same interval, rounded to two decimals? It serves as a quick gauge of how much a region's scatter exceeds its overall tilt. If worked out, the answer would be 1.80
